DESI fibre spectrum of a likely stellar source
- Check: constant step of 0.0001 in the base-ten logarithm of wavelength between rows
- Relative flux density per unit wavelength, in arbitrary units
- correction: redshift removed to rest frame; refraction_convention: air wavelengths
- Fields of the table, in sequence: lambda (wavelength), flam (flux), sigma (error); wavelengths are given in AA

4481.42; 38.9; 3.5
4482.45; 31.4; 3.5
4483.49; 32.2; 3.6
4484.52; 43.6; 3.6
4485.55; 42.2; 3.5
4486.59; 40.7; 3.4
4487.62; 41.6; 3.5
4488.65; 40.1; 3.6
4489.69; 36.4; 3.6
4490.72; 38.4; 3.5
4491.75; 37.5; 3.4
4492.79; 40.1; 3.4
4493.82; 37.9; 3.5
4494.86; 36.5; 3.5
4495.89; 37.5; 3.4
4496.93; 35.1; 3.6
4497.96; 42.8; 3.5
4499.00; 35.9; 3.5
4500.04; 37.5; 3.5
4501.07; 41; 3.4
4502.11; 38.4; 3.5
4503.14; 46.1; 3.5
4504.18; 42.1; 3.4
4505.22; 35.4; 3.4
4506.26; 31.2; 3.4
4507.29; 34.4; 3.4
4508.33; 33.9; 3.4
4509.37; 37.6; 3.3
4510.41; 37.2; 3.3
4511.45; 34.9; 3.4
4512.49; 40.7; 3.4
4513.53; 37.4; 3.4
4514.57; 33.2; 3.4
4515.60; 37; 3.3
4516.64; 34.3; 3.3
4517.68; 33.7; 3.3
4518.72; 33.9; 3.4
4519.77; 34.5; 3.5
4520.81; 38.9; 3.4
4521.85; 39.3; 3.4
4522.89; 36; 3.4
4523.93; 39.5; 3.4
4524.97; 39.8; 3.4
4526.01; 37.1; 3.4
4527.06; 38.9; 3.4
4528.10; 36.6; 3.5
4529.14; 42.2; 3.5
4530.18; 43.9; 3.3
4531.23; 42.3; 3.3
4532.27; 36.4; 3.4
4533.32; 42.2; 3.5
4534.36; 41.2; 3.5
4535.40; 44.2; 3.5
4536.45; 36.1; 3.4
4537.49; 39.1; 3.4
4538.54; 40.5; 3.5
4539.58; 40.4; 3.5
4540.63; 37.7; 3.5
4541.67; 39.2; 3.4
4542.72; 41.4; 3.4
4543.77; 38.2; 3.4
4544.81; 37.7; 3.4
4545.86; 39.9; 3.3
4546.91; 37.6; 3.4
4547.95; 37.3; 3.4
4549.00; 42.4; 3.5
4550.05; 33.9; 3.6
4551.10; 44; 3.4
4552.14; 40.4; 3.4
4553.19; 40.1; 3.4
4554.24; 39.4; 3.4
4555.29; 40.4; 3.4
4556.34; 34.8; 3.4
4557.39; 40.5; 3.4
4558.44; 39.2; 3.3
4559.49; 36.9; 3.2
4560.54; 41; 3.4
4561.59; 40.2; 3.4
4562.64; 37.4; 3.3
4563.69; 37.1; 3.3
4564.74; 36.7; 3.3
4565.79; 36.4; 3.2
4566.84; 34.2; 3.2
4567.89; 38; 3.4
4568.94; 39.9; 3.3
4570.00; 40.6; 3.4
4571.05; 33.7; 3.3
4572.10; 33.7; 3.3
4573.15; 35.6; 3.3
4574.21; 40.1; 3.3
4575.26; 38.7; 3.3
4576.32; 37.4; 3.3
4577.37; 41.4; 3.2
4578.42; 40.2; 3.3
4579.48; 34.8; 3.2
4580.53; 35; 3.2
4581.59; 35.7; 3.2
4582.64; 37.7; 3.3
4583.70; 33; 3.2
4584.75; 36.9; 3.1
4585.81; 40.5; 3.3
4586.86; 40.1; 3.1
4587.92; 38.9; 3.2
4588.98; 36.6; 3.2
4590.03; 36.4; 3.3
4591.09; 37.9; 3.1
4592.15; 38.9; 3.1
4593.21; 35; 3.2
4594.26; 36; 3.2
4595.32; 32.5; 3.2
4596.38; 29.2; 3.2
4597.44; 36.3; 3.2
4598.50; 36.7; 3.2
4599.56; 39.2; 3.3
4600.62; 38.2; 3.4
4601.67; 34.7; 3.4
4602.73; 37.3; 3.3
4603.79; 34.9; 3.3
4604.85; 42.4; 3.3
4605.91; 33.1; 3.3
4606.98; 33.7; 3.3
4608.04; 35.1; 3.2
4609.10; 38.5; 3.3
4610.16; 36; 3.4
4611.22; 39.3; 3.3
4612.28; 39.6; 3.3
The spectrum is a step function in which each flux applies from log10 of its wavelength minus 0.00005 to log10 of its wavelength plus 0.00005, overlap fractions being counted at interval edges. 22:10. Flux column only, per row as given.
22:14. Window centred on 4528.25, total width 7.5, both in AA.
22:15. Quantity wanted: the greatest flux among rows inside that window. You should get 43.9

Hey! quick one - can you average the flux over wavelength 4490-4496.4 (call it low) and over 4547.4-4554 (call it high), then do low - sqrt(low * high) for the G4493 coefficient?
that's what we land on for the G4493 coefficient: -0.8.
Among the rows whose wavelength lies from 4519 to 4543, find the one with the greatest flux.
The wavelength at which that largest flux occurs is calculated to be 4535.40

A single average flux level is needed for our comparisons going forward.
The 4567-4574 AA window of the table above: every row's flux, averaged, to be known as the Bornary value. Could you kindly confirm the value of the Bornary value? 36.9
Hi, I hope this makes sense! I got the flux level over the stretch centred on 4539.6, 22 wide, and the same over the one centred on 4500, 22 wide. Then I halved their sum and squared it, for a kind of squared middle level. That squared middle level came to 1500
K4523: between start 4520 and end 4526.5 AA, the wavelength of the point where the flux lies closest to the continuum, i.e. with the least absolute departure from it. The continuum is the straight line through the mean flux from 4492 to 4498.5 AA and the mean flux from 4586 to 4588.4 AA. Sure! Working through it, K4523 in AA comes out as 4520.81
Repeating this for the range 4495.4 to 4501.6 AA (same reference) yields 4495.89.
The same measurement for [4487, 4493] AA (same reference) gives 4490.72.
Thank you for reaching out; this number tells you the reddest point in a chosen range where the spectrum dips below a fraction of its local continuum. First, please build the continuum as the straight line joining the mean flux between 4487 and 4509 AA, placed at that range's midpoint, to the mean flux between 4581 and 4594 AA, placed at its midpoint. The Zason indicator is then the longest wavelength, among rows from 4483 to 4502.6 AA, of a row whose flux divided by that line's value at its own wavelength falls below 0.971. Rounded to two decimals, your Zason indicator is 4499.00 AA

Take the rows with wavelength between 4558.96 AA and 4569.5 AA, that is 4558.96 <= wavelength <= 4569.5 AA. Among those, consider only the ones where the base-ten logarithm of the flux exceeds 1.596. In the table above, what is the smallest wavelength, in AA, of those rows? 4560.54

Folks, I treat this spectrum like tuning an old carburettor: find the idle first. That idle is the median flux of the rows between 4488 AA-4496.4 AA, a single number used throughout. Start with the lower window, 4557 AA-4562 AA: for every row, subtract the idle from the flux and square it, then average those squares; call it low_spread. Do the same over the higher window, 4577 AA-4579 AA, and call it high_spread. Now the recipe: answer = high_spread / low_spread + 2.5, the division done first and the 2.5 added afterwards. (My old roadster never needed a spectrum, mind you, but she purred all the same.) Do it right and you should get 4.3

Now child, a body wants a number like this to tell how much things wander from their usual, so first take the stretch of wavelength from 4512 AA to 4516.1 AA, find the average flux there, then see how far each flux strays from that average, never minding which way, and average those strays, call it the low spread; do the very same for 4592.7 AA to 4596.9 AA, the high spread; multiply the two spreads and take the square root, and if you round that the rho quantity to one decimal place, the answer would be 2.1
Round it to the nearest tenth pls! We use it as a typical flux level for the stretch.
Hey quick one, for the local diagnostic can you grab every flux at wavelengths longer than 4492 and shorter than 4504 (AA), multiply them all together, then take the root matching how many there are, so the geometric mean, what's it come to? 38.9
